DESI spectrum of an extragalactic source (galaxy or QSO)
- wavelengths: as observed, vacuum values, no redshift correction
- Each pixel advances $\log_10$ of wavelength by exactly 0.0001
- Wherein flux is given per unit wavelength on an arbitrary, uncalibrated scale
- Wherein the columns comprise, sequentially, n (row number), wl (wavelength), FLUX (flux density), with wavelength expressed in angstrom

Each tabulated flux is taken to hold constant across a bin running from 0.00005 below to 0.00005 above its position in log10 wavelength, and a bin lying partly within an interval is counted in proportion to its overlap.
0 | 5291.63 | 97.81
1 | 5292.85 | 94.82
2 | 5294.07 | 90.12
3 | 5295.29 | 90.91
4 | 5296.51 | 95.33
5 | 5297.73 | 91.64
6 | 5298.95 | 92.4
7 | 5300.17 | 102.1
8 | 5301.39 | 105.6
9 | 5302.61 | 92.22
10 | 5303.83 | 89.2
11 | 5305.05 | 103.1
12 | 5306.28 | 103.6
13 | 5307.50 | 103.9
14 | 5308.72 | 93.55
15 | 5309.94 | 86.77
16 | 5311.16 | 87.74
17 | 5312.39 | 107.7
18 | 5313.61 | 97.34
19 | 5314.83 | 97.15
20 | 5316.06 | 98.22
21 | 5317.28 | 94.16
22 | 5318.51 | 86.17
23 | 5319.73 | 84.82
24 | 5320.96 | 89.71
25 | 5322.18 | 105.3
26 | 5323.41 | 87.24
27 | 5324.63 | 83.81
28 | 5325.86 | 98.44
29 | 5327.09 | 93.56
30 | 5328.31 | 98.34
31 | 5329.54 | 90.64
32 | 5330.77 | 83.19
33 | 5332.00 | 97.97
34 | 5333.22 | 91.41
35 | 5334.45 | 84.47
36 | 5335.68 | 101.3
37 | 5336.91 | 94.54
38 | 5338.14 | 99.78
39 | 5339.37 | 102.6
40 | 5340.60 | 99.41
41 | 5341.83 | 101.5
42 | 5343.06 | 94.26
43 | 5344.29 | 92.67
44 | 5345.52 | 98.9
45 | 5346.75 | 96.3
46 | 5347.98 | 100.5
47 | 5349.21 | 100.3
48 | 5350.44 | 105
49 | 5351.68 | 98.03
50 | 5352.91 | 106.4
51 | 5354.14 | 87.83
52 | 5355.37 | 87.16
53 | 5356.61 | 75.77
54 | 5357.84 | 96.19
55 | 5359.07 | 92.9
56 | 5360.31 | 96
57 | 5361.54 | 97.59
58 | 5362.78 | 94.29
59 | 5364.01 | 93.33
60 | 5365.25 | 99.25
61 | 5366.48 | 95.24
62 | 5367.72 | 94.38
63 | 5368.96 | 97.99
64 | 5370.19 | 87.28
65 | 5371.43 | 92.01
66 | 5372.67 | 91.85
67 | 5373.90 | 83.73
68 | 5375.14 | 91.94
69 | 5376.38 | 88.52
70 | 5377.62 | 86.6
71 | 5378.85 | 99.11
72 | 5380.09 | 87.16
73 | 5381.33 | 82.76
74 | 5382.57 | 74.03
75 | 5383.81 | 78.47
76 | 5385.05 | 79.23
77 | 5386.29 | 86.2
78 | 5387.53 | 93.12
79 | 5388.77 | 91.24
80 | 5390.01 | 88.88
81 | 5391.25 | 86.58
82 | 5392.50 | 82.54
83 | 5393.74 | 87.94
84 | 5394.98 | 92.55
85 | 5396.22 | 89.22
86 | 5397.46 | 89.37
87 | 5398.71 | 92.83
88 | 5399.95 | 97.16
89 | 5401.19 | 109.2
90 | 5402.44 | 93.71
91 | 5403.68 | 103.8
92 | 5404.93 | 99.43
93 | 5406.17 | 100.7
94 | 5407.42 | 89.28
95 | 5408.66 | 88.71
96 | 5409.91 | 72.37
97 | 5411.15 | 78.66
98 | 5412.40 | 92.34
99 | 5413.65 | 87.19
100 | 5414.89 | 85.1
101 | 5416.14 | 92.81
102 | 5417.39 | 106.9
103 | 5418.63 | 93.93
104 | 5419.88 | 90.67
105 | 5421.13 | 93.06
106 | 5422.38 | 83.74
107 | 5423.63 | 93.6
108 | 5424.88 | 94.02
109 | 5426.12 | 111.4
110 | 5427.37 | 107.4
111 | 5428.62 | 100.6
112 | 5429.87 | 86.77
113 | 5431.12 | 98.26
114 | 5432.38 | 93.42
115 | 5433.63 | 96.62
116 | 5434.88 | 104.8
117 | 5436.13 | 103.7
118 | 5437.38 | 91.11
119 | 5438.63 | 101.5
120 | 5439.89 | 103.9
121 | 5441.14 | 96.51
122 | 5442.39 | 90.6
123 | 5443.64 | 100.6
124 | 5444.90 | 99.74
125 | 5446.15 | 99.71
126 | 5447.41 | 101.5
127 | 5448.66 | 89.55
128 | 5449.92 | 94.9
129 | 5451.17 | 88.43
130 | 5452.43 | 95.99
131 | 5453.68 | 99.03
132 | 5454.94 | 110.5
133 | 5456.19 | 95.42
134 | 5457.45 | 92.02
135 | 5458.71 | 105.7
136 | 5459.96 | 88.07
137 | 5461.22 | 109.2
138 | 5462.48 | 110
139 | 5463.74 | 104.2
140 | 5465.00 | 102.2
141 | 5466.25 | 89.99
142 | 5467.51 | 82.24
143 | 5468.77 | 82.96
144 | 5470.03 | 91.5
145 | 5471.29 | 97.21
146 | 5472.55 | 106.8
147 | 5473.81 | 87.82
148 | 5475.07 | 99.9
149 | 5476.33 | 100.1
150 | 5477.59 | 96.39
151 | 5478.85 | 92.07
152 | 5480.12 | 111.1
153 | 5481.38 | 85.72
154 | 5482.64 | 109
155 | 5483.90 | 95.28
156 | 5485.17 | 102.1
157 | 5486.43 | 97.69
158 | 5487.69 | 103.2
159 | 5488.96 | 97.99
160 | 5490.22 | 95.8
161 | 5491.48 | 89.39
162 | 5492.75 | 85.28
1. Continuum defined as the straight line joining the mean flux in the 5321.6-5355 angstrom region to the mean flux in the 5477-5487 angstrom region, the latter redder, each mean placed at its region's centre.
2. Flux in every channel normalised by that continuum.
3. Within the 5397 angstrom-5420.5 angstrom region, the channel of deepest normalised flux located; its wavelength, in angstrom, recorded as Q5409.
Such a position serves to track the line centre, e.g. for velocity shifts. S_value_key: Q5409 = 5409.91 angstrom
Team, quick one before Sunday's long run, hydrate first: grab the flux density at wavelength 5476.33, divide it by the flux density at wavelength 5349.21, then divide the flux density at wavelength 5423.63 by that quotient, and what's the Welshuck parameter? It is 94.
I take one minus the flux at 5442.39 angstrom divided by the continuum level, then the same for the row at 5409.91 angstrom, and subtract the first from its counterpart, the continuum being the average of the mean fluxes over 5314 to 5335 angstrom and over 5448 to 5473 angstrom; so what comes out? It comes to 0.19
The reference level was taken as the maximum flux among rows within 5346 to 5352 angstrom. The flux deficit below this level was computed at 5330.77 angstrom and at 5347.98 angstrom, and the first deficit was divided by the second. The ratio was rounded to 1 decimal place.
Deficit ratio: 4.8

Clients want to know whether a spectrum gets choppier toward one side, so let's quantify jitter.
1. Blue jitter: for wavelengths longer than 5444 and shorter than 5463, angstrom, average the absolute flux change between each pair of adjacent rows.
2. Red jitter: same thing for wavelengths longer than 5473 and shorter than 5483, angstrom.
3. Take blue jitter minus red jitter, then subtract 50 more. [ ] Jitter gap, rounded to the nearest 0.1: -54.0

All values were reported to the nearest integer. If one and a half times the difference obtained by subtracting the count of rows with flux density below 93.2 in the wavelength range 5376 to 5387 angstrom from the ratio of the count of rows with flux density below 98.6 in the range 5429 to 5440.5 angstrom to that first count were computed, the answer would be -11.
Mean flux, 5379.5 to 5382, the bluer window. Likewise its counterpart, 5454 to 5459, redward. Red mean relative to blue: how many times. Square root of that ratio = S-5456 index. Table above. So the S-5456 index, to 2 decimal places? 1.09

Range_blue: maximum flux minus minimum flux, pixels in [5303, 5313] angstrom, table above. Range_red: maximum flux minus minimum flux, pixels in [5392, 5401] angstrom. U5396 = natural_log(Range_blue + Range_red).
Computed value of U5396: 3.6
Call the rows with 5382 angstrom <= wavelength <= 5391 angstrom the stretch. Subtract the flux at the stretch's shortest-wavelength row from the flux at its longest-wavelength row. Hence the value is 15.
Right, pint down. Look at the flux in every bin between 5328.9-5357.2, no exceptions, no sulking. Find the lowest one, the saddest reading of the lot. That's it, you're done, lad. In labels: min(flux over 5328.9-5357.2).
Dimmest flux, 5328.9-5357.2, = 75.77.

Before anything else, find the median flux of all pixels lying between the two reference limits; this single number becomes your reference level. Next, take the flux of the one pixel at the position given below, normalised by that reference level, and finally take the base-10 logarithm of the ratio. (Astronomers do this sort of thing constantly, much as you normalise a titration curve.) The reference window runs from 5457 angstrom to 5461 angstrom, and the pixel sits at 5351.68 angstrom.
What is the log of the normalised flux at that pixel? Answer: 0.03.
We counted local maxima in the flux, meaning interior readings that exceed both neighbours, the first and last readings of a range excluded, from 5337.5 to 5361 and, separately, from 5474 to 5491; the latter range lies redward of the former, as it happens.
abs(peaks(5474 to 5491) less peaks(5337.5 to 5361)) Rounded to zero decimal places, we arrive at 2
